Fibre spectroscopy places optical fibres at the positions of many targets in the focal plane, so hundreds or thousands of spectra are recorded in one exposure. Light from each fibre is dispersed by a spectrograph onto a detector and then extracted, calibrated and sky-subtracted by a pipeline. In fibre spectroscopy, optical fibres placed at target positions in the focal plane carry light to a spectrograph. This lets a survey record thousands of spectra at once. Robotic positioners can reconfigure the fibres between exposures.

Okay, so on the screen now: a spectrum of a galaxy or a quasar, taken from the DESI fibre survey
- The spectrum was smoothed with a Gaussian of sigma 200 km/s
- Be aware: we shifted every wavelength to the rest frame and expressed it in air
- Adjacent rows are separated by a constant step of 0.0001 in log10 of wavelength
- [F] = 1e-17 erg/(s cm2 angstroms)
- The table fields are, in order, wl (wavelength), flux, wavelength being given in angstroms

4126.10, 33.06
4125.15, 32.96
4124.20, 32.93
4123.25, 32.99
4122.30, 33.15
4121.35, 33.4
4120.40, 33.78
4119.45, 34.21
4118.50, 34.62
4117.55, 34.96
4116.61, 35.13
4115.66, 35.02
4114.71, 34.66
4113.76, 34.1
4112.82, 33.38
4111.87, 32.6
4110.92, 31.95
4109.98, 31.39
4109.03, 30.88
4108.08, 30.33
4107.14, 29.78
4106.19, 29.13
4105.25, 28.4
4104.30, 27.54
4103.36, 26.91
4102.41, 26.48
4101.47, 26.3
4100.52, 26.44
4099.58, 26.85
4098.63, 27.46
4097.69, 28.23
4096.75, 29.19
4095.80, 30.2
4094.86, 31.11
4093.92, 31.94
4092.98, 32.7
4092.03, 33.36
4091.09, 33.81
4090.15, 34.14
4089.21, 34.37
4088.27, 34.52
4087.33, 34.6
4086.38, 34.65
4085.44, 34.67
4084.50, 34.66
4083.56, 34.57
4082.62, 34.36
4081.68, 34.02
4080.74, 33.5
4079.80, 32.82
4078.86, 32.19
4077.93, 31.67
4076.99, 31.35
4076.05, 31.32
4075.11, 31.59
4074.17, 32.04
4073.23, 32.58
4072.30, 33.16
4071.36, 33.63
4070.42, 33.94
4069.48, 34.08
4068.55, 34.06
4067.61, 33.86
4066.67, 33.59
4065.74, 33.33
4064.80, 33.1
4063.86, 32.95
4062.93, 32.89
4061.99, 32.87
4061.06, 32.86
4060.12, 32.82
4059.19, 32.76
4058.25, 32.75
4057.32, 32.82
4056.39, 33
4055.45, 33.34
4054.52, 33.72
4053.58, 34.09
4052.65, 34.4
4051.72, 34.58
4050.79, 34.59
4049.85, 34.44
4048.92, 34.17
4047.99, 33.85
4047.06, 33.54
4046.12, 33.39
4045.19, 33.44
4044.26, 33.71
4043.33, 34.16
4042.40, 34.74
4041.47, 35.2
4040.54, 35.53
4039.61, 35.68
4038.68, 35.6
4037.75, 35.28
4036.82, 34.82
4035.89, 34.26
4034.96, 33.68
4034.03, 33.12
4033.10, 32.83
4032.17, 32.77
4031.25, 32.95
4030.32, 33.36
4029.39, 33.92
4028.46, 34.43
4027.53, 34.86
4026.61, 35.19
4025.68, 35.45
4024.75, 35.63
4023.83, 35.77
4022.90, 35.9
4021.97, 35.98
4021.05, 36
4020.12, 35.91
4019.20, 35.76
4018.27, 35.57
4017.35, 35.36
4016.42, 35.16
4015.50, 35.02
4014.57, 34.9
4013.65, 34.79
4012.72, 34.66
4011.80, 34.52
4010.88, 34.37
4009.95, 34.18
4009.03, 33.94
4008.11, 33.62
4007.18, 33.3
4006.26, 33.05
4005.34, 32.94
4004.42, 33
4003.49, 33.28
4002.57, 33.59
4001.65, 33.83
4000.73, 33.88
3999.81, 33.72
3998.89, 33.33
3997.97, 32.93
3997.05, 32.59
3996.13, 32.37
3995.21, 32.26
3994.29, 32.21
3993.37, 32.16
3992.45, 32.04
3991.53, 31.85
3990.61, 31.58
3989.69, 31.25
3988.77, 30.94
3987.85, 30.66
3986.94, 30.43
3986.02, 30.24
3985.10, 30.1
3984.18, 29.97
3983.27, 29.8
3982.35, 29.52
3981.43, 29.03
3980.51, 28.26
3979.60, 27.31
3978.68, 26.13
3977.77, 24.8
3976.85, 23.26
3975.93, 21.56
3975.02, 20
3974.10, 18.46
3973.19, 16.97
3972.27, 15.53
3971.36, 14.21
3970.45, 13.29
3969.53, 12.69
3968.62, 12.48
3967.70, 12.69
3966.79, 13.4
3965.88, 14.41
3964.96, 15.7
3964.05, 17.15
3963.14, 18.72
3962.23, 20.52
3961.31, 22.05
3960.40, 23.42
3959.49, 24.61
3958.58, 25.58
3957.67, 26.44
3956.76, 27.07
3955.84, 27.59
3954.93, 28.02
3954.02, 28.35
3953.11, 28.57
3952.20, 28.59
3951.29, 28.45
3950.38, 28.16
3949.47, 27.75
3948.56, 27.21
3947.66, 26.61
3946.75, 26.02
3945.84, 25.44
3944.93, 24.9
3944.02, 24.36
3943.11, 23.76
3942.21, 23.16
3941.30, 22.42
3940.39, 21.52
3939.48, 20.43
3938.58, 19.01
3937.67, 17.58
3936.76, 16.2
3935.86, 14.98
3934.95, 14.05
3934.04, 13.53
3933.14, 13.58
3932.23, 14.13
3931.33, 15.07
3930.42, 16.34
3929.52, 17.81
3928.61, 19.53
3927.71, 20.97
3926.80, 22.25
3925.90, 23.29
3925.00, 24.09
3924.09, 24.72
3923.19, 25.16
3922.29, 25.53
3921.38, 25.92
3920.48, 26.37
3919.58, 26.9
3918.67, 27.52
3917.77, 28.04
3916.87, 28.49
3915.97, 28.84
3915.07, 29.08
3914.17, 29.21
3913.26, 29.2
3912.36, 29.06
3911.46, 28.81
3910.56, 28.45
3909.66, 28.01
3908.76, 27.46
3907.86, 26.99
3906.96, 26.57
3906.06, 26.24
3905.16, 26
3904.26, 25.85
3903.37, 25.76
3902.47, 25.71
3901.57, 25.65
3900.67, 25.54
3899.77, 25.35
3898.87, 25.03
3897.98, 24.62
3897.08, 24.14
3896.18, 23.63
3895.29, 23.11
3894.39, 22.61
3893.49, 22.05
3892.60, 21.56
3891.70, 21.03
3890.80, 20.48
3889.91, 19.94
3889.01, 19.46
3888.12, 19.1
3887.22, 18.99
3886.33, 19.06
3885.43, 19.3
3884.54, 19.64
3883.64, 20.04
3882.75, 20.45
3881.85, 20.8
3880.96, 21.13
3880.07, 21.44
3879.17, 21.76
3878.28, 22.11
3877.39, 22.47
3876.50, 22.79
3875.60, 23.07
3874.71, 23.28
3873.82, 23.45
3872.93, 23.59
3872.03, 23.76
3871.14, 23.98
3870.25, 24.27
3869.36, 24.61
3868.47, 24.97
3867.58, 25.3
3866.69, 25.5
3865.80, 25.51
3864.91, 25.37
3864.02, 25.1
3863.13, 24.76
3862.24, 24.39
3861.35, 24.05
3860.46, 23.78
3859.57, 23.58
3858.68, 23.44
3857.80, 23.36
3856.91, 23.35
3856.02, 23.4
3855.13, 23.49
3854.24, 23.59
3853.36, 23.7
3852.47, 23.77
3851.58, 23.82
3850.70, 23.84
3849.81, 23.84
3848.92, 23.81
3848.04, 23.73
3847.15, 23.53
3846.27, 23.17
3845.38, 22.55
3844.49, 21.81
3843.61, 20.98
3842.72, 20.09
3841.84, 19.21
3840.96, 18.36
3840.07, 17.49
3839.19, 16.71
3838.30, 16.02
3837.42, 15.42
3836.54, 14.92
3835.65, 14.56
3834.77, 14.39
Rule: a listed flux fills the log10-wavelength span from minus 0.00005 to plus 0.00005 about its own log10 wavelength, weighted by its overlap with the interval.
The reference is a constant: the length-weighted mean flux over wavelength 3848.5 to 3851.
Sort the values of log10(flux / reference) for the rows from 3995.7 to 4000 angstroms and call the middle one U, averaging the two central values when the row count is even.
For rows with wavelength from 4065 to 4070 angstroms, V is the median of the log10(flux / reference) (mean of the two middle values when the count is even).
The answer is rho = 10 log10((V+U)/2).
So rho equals -8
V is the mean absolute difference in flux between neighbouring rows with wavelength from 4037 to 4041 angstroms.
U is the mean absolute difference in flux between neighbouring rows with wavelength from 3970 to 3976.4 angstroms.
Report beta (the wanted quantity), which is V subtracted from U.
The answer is 1.2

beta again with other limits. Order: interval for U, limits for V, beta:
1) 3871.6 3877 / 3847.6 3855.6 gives 0.1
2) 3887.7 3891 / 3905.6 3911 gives 0.0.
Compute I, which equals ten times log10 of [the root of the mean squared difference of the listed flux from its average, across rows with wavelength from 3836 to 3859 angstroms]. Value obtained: 5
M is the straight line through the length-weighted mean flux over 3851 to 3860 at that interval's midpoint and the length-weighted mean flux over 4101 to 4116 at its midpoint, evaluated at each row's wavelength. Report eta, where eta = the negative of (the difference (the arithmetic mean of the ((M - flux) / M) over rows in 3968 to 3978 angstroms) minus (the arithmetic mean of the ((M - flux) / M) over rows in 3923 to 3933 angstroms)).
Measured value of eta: -0.14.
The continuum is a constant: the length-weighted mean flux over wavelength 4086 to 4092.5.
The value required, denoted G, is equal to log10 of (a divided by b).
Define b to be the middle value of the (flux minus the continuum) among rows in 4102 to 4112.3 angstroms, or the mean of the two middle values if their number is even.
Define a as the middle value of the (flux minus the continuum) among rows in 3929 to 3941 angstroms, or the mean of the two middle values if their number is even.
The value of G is 0.6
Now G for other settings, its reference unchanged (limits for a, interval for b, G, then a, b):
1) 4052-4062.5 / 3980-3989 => -0.5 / -1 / -4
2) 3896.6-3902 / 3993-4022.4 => 1.4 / -9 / 0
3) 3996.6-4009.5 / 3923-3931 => -1.1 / -1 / -12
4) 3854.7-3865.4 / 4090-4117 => 0.5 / -11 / -3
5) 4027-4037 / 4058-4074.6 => -0.4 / -1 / -1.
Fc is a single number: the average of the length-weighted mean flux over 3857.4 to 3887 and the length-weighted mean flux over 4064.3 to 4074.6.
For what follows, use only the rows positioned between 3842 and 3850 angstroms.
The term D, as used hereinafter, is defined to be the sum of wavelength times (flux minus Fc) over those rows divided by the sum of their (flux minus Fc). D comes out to 3845.8 angstroms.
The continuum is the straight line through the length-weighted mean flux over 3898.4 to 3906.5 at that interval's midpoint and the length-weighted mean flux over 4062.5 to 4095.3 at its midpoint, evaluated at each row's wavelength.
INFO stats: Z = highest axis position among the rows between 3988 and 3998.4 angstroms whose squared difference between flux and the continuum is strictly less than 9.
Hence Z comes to 3997.05 angstroms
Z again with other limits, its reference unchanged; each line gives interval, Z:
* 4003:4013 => 4006.26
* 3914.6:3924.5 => 3924.09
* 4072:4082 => 4081.68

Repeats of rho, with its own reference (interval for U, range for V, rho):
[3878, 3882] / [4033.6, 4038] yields -12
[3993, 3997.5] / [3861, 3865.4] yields -11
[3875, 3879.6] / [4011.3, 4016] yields -12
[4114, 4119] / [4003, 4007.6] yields -8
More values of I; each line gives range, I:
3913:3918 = -4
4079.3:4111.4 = 5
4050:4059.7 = -1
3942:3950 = 2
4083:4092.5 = -4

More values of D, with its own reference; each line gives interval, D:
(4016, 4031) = 4023.1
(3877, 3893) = 3885.3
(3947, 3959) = 3954.9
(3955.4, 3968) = 3964.3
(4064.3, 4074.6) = 4069.3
